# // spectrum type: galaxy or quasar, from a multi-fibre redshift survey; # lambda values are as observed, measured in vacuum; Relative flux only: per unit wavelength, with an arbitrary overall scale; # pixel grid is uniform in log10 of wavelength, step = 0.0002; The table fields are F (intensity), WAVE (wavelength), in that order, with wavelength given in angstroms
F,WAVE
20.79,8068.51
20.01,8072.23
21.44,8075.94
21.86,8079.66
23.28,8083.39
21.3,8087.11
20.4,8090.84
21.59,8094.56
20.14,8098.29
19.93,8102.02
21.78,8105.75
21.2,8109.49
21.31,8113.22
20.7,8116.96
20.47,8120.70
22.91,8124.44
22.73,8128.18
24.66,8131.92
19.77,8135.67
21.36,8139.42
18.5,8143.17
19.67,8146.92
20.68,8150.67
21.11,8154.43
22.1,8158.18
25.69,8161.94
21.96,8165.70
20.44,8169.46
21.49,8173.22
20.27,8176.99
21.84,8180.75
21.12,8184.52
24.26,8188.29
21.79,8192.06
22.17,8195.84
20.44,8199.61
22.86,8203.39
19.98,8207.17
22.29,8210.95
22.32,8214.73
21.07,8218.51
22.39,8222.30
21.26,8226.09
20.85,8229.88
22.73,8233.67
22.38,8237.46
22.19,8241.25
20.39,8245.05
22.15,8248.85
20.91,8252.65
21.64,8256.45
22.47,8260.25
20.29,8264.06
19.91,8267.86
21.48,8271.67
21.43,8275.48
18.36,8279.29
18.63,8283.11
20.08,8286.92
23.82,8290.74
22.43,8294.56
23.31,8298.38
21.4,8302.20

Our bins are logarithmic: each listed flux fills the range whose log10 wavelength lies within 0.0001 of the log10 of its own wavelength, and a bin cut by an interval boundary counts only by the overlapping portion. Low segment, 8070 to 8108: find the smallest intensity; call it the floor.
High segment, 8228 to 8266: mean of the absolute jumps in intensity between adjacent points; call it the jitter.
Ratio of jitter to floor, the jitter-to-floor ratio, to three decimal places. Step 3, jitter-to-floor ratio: 0.061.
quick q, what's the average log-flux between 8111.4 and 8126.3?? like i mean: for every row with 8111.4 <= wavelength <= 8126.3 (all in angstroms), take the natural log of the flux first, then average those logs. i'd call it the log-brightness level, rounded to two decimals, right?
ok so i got 3.06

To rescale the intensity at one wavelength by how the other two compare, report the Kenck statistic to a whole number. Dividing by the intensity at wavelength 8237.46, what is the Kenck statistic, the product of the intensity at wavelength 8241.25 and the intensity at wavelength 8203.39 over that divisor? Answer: 23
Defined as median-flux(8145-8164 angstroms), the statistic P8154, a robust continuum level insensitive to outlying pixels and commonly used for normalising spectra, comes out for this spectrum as 21.1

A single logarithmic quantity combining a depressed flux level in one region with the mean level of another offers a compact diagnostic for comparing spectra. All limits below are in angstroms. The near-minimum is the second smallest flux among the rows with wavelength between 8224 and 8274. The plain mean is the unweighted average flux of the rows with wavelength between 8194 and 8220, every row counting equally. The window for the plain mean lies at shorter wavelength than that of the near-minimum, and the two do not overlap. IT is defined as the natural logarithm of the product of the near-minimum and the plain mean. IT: 6.08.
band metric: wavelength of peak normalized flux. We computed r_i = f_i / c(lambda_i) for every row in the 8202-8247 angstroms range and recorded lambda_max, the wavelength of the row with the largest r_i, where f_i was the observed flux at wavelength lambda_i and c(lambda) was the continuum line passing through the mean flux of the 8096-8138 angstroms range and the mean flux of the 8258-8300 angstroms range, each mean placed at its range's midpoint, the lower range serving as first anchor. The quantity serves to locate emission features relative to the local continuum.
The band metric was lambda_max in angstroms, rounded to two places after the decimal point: 8203.39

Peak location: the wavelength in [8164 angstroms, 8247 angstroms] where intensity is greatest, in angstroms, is 8188.29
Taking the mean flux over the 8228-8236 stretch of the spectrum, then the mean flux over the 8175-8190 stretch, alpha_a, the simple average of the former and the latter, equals 21.8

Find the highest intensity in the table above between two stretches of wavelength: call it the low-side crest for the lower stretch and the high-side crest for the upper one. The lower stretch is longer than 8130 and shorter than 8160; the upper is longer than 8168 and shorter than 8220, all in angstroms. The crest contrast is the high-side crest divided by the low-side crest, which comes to 0.98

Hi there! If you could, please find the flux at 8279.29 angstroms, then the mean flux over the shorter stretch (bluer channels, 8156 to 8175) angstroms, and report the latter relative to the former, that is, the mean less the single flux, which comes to 4.0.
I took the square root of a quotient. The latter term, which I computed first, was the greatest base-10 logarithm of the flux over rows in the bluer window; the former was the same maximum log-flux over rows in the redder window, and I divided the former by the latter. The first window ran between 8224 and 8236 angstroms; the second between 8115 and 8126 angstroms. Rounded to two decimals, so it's 1.00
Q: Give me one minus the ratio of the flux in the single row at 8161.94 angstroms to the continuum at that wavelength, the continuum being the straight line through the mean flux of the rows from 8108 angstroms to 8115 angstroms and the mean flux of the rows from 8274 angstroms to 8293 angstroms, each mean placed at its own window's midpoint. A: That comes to -0.22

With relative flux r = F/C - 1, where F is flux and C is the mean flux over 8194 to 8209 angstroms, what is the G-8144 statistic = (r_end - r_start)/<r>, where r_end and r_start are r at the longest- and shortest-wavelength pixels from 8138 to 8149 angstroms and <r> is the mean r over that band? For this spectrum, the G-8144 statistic 1.1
